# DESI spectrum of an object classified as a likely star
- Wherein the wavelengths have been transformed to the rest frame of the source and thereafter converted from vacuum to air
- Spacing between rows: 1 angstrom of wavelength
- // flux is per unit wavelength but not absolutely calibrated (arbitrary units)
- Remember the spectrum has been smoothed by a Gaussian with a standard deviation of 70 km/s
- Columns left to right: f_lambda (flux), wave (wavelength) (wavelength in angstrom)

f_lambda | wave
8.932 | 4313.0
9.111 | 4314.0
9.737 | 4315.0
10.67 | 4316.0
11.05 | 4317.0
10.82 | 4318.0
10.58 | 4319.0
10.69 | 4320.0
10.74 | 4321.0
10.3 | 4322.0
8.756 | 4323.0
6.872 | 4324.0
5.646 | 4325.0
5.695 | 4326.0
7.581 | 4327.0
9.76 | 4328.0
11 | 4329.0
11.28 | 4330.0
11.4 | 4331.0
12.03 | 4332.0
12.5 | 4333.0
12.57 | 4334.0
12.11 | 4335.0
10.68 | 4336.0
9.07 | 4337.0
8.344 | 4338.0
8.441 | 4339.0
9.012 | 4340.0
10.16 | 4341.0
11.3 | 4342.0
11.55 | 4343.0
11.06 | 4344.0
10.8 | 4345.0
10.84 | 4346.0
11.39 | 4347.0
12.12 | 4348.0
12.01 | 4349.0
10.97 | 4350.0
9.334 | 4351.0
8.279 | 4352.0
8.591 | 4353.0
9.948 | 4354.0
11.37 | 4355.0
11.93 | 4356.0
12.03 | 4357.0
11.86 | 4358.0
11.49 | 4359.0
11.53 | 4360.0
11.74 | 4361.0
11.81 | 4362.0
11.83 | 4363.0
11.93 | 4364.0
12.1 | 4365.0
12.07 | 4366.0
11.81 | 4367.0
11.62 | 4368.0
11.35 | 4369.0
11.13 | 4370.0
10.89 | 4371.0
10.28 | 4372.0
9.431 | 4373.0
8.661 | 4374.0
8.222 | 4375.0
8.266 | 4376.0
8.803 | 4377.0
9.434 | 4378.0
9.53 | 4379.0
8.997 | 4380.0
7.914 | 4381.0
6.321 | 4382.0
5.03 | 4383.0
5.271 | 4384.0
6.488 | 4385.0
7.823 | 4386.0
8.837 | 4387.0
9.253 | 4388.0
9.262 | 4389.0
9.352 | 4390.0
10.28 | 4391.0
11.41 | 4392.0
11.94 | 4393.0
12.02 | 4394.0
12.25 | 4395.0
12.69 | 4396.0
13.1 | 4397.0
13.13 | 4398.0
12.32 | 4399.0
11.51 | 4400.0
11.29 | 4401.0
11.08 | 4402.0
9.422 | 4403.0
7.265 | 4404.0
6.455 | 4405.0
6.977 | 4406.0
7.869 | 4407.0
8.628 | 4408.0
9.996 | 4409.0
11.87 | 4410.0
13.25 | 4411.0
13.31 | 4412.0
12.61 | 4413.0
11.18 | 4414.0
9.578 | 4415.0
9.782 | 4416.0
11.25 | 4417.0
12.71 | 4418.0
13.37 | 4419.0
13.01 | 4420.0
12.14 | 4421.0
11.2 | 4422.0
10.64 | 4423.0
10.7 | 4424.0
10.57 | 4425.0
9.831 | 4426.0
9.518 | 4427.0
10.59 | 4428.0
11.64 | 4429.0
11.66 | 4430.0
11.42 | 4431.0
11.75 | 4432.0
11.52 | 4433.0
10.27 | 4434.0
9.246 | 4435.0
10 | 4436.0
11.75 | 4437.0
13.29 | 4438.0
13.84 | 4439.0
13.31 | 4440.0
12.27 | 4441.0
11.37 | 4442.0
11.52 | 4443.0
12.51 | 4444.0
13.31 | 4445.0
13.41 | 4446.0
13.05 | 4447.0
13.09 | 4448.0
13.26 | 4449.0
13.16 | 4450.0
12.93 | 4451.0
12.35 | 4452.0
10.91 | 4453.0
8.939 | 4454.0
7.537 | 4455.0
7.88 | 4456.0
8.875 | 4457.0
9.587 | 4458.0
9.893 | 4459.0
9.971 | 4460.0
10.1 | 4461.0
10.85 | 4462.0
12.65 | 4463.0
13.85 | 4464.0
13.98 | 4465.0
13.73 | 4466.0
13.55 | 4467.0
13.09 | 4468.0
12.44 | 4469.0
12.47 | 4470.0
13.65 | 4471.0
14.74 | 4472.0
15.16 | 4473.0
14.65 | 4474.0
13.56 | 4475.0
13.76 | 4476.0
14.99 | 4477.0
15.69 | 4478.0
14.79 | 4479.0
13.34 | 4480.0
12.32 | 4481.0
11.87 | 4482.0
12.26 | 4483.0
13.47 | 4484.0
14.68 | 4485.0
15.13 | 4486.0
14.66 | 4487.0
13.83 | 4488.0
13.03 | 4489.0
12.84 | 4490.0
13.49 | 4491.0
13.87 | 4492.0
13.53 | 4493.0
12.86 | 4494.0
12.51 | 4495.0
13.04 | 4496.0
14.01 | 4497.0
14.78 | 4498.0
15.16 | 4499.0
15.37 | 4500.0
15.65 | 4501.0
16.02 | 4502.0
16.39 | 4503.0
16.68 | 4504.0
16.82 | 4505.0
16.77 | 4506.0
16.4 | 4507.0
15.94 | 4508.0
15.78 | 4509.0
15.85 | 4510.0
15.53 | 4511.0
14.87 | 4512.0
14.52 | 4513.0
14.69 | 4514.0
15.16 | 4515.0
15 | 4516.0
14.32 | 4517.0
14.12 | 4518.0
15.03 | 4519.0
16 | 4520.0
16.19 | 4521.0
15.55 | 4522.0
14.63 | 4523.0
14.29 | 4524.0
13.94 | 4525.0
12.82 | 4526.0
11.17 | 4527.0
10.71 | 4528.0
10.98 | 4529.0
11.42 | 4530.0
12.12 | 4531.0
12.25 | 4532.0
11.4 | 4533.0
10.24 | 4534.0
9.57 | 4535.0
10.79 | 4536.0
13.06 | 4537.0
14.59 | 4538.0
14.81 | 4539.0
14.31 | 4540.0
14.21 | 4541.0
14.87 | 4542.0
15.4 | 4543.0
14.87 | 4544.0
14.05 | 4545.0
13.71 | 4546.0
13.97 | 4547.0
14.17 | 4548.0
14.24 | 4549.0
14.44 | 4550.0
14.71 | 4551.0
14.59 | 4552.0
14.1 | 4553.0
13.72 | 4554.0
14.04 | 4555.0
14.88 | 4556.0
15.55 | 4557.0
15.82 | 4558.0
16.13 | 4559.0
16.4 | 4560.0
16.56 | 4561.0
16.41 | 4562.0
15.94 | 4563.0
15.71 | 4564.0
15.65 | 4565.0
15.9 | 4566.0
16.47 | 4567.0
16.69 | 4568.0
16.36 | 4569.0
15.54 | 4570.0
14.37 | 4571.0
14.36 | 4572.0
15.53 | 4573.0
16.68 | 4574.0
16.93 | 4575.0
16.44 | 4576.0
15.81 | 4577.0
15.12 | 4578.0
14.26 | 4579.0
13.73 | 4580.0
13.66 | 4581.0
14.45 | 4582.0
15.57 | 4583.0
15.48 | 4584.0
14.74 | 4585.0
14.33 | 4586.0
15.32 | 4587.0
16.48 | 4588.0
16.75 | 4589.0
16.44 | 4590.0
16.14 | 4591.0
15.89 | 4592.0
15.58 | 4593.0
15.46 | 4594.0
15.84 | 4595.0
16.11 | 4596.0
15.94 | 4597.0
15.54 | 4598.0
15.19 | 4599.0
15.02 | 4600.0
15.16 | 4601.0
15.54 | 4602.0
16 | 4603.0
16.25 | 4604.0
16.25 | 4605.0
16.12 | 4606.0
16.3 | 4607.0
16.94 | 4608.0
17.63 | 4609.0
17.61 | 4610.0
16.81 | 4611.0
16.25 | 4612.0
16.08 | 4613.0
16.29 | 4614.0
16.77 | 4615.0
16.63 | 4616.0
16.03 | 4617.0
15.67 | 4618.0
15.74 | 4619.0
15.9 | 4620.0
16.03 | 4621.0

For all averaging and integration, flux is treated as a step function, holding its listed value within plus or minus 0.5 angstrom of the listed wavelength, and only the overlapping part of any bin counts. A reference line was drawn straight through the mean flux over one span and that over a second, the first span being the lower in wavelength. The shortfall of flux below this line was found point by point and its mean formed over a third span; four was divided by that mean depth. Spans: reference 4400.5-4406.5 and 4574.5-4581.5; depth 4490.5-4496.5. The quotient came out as -3.4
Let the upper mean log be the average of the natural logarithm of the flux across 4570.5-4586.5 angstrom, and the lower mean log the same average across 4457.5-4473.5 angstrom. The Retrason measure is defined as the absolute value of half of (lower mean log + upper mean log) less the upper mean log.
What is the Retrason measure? 0.10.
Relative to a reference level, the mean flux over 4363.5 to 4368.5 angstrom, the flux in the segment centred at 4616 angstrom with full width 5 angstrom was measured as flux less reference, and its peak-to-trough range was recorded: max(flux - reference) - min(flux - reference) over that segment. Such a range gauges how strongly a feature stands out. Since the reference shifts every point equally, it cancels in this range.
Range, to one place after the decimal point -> 1.1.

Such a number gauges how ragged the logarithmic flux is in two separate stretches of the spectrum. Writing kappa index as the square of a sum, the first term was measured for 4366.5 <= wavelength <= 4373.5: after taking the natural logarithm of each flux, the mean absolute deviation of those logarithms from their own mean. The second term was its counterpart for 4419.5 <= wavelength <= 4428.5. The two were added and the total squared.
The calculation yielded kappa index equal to 0.02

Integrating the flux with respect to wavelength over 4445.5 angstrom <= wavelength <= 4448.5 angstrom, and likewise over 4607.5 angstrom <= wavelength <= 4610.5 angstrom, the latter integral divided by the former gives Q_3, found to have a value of 1.32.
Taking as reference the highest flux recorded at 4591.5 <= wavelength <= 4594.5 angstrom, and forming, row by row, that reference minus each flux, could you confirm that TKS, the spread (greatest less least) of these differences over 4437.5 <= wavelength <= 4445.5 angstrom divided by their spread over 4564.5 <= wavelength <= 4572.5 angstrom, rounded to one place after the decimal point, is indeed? 1.1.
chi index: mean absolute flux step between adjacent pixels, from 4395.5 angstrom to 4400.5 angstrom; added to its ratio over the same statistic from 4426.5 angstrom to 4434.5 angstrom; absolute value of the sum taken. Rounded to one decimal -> 1.4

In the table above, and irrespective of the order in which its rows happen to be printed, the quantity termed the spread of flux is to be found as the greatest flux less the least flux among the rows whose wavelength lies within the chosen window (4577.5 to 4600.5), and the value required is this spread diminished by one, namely 2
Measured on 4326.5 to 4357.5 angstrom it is 4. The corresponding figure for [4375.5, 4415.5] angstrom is 7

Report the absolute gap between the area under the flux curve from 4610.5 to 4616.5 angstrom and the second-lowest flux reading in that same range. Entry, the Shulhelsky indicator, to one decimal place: 82.6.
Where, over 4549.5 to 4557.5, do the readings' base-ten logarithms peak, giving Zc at 4557.0 angstrom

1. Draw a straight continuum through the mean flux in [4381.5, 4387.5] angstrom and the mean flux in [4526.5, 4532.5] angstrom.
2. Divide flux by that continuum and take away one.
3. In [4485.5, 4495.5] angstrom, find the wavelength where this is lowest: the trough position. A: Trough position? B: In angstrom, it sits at 4495.0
